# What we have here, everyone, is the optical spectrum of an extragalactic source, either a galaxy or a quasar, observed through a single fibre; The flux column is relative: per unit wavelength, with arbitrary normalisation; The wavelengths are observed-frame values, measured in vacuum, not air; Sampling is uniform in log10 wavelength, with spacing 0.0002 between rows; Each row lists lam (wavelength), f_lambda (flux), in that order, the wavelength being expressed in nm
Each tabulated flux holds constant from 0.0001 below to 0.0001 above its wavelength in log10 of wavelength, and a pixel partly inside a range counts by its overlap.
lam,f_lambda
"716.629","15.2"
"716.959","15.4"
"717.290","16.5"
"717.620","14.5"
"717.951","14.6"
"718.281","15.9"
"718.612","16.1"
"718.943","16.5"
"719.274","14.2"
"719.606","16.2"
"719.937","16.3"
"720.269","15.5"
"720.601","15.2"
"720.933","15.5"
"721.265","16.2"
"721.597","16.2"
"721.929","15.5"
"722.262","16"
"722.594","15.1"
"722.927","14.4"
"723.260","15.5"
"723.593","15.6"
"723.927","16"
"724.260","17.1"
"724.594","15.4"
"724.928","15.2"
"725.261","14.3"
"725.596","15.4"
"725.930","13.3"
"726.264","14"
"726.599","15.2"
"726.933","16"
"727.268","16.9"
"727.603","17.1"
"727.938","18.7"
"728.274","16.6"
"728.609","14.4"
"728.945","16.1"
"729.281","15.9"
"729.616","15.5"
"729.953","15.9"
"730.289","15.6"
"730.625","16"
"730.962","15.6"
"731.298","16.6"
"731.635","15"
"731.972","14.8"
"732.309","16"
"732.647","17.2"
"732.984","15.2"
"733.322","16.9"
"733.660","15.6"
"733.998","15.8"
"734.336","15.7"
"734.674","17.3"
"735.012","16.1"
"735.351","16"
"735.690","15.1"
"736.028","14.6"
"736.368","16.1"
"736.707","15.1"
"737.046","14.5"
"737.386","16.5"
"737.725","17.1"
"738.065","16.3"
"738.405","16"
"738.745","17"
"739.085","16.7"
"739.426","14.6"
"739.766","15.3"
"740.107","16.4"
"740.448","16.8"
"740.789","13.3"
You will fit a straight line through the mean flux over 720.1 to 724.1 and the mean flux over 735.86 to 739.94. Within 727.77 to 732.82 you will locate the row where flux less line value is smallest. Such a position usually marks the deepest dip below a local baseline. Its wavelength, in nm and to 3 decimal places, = 728.609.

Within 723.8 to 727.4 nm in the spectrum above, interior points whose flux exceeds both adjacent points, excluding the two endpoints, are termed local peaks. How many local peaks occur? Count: 2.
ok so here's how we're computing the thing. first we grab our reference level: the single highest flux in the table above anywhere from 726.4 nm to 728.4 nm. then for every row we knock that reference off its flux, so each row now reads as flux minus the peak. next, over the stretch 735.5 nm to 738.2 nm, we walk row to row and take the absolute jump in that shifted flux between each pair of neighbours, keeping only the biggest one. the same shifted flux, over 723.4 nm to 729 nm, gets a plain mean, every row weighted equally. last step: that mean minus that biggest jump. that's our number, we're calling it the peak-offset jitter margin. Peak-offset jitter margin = -4.98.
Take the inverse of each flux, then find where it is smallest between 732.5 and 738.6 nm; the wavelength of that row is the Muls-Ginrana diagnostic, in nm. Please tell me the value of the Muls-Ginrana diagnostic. 734.674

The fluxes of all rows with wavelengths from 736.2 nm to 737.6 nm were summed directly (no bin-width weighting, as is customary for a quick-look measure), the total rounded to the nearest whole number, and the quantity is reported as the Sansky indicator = 62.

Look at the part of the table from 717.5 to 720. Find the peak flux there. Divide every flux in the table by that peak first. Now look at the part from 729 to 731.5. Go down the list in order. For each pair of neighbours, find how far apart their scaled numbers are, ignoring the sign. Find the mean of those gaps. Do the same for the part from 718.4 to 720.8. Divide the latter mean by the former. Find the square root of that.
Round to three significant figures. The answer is 1.43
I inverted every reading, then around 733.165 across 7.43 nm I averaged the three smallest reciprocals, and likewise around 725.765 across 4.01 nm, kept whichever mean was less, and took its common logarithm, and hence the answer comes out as -1.23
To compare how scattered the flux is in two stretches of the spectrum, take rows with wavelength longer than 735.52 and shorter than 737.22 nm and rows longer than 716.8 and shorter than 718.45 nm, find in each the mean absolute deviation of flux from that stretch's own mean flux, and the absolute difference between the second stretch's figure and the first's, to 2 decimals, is 0.24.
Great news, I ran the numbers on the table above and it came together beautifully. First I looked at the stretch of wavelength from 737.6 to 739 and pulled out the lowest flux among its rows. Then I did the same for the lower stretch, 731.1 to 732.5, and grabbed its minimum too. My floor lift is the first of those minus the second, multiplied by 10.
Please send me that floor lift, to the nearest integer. 12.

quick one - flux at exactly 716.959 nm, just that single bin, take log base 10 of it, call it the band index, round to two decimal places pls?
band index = 1.19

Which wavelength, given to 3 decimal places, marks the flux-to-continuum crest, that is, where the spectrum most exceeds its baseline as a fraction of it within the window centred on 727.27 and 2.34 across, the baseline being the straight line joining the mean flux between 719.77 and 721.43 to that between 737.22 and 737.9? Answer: 727.938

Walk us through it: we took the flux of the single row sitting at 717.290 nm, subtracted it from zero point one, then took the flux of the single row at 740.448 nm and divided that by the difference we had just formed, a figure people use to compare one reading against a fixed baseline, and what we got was -1.02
